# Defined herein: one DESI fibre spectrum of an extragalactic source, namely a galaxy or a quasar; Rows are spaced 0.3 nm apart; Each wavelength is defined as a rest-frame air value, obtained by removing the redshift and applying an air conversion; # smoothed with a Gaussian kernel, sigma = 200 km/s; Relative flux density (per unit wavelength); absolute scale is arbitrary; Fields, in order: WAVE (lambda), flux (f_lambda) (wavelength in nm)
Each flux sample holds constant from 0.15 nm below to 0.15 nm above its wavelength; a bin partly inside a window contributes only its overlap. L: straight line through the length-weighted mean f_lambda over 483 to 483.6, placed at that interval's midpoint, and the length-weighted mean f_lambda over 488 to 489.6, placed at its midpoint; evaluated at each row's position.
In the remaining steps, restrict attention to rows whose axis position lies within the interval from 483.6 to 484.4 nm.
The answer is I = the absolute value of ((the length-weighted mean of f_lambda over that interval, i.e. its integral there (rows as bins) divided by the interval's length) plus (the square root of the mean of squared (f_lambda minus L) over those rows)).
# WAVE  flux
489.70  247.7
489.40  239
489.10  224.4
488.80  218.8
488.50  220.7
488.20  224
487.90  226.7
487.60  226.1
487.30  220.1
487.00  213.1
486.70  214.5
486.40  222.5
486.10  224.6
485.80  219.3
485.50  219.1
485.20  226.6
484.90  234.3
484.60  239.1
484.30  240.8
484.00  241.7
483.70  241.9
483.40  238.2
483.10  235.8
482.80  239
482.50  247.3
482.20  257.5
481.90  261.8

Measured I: 247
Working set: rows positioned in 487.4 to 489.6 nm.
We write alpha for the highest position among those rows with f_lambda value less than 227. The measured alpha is 489.10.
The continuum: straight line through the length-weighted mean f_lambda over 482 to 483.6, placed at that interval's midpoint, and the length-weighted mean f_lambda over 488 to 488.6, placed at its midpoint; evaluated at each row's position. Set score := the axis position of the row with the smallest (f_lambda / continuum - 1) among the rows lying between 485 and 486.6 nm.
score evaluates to 485.50 nm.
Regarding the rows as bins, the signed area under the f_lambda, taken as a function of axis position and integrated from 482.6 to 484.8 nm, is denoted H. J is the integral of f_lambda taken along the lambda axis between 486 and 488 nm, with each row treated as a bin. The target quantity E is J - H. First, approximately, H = 527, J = 442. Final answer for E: -85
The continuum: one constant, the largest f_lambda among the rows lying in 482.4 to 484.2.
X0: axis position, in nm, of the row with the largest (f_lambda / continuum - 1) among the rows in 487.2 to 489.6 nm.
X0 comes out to 489.40 nm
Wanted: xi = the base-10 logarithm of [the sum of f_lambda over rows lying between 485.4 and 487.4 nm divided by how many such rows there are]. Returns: 2.34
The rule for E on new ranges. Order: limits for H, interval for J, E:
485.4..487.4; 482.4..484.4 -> 43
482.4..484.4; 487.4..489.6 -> 16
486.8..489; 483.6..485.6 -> -17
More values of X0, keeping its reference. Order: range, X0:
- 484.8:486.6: 484.90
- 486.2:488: 487.90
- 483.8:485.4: 484.00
